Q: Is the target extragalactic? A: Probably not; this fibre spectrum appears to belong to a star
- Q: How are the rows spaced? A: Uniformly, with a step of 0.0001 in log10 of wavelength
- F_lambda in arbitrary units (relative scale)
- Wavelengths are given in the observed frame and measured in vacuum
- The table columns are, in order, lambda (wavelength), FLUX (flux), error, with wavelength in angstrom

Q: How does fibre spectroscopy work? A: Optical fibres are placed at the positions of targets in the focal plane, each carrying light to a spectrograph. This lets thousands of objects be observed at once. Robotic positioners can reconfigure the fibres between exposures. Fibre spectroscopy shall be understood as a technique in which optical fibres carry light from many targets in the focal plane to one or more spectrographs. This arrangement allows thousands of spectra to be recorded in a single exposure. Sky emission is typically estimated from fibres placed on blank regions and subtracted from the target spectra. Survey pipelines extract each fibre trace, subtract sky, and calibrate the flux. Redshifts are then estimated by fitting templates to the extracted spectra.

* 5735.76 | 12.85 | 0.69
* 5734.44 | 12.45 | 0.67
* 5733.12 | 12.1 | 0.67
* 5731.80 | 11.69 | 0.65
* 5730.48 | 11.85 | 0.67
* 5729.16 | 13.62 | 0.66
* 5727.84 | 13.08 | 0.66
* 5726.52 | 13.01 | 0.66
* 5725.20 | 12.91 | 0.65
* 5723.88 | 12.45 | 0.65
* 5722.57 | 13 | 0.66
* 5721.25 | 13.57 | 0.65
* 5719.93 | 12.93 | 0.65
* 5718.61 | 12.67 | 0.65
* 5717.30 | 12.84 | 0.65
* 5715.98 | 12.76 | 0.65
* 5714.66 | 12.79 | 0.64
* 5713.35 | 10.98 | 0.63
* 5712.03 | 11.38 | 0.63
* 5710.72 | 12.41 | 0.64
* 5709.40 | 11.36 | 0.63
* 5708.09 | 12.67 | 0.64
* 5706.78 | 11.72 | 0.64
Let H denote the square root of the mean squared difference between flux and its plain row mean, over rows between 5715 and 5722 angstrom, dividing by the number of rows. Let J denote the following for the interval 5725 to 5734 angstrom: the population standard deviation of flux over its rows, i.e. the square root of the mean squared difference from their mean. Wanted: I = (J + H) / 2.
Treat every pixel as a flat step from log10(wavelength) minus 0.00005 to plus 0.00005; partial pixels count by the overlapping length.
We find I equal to 0.50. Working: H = 0.32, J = 0.67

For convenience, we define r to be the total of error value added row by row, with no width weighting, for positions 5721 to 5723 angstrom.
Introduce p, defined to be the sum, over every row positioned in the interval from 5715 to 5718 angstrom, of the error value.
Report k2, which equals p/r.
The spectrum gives 0.99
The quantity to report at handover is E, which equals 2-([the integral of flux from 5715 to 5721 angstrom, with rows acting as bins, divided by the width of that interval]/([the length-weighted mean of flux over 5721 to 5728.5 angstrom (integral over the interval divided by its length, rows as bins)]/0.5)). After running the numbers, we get 1.51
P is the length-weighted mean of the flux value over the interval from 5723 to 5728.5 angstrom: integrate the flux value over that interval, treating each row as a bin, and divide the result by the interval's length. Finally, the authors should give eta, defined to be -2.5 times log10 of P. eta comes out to -2.77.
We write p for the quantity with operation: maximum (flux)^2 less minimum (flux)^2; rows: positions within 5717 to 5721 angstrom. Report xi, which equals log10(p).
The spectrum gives 0.82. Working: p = 7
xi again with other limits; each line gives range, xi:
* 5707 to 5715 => 1.63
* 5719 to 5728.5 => 1.46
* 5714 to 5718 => 0.31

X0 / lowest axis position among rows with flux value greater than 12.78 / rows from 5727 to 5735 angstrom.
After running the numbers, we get 5727.84 angstrom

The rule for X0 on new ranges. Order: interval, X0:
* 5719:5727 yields 5719.93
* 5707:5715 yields 5714.66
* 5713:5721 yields 5714.66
